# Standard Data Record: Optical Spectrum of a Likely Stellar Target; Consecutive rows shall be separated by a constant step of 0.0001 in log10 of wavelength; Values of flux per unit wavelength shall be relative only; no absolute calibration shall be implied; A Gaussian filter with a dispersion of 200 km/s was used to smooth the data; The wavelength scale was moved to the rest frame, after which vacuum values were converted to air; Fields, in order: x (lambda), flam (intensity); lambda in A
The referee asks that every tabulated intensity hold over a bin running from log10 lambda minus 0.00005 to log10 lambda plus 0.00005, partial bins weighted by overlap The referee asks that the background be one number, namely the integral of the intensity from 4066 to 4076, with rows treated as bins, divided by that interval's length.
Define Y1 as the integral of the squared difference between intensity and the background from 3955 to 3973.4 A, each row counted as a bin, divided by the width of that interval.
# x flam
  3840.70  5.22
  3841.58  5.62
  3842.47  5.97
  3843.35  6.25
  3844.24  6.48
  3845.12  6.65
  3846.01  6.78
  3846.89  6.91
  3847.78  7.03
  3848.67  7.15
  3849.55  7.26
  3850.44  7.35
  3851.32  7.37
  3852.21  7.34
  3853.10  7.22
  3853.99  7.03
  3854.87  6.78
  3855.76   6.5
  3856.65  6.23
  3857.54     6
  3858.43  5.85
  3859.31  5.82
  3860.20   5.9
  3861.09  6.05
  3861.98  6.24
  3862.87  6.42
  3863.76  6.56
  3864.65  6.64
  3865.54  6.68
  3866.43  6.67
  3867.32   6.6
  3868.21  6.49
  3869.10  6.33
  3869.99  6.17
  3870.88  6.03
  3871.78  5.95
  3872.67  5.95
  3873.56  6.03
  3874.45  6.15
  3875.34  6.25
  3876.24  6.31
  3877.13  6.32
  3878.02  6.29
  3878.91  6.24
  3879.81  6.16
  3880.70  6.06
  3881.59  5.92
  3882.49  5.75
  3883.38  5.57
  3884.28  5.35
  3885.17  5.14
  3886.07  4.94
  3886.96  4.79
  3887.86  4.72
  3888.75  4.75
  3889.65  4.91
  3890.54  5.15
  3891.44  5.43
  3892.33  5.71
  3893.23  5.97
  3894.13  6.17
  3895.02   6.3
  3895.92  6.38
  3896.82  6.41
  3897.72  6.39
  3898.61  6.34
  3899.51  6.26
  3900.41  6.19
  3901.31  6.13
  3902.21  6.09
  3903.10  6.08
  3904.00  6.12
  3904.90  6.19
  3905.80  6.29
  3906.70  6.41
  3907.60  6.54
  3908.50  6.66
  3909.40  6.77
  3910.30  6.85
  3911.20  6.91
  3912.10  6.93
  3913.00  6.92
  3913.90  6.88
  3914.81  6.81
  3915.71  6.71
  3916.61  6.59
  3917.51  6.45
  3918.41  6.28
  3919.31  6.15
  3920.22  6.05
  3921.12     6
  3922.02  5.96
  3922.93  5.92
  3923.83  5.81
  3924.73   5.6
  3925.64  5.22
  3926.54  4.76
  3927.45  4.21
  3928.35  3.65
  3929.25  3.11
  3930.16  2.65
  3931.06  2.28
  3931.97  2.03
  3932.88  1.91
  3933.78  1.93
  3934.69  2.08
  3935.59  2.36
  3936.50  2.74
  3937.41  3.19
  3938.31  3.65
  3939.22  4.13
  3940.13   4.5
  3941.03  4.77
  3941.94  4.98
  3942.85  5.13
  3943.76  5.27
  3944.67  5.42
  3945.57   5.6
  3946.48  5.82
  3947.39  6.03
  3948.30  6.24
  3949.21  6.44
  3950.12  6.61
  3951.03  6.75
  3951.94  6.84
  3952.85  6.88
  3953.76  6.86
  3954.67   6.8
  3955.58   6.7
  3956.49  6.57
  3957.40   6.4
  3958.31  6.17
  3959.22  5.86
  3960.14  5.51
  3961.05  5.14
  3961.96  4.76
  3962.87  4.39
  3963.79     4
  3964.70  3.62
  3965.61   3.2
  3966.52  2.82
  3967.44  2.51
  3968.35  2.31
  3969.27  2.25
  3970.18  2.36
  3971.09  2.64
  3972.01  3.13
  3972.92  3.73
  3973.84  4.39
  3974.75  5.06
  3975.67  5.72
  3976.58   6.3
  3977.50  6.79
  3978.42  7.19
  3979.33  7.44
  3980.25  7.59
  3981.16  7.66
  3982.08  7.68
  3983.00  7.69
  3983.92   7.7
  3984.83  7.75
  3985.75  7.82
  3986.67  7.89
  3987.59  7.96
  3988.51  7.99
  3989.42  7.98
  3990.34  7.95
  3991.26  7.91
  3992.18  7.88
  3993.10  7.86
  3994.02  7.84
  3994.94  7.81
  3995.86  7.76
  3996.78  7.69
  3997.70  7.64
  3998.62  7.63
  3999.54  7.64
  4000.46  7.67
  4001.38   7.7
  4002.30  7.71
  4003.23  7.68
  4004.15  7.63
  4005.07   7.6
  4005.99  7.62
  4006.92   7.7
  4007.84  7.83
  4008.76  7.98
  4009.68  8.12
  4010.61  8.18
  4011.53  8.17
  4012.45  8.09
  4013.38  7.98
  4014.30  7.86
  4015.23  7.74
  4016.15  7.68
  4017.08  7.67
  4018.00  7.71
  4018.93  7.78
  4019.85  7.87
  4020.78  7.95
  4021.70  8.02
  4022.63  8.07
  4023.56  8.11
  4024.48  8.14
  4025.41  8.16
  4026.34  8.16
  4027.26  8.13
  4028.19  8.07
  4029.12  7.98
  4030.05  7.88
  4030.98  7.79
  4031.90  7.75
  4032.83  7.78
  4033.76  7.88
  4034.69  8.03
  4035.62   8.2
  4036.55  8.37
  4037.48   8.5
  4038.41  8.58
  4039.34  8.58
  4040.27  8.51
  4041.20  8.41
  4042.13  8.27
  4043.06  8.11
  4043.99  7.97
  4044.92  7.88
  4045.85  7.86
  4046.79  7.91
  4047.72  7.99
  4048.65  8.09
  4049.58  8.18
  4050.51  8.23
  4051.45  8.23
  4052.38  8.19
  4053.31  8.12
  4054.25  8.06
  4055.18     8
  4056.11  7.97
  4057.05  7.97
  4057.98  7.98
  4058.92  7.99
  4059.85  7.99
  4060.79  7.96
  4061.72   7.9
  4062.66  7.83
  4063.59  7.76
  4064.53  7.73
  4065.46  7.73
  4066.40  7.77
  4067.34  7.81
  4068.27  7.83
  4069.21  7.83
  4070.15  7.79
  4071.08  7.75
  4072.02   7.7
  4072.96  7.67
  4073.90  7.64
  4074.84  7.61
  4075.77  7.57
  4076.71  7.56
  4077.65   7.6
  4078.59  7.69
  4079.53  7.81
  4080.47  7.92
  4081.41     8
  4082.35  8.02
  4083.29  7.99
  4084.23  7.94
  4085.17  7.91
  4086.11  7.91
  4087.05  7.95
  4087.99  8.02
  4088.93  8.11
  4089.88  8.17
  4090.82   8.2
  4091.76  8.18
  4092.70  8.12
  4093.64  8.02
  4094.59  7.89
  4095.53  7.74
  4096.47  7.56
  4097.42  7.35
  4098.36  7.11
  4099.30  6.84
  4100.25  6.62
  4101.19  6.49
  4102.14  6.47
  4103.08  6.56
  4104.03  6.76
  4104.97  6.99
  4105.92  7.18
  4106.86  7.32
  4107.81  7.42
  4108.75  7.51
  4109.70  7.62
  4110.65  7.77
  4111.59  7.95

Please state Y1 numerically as 14.7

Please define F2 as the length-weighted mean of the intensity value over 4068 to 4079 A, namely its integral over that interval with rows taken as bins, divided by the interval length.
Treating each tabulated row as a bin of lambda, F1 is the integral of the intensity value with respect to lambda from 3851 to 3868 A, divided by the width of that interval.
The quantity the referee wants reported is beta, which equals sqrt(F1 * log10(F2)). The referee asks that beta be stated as 2.40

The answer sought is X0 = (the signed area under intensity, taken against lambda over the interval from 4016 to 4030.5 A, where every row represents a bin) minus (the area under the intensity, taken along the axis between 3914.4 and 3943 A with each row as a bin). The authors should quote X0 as -13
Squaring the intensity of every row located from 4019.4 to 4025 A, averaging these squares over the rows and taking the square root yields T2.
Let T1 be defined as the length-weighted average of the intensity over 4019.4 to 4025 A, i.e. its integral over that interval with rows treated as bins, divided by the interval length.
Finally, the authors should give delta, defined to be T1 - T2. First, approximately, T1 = 8.0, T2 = 8.03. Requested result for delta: -0.003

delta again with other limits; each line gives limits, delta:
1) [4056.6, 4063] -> 0.001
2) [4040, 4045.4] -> -0.007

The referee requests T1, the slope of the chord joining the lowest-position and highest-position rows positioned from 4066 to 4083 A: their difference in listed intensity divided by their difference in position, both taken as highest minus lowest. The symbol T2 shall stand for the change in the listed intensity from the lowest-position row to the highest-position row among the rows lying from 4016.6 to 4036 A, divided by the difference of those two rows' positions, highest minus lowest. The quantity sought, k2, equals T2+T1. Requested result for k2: 0.04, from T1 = 0.02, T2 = 0.03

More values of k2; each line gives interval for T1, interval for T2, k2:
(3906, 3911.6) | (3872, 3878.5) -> 0.17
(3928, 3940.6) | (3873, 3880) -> 0.09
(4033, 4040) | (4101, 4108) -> 0.27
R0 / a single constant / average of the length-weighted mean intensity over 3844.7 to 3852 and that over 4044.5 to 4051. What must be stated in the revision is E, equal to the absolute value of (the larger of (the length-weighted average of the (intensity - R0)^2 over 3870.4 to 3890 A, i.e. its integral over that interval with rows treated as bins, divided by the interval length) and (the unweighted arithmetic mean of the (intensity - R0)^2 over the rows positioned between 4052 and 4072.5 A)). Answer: 3.7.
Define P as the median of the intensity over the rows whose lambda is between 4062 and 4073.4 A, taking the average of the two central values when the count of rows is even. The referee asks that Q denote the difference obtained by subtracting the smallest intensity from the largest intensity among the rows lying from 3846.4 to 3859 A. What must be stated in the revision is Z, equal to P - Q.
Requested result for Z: 6.2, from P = 8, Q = 1.5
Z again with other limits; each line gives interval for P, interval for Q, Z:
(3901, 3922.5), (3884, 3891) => 5.8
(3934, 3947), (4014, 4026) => 4.1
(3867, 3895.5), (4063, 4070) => 5.9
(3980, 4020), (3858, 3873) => 6.9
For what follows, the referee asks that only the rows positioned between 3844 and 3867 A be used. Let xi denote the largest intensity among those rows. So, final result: 7.37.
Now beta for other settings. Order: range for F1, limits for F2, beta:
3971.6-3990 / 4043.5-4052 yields 2.48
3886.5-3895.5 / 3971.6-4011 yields 2.16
